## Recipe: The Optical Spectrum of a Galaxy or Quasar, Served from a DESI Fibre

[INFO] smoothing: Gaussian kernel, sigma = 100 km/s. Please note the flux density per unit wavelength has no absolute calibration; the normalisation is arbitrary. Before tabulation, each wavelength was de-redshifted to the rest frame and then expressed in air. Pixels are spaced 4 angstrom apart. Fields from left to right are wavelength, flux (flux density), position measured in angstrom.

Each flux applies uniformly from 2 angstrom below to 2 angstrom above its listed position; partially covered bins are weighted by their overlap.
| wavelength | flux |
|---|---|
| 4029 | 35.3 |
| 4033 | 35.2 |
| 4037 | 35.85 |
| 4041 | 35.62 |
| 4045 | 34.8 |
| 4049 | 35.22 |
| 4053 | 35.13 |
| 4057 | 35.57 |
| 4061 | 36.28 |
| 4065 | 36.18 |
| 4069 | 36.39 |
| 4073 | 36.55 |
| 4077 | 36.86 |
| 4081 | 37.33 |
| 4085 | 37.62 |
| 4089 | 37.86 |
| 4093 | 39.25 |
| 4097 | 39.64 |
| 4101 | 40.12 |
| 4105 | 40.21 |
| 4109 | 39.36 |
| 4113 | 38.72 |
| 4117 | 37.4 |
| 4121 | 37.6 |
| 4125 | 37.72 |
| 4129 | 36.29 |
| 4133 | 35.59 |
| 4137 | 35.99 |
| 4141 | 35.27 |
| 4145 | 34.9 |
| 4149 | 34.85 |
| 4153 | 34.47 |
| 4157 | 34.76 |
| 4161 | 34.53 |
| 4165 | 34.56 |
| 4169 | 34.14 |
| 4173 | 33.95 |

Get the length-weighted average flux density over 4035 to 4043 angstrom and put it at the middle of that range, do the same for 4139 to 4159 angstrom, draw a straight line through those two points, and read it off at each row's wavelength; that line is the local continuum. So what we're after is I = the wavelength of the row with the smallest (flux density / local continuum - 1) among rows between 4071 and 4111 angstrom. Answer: 4073 angstrom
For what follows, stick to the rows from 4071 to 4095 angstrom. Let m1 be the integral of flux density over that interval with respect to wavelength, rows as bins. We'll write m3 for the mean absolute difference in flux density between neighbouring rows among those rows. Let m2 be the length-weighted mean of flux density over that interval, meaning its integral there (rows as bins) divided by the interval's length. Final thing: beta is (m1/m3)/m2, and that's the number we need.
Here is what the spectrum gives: 44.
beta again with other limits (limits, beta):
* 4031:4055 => 54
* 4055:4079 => 81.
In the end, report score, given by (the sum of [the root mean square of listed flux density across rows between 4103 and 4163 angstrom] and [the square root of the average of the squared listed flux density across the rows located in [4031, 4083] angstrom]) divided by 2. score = 36.2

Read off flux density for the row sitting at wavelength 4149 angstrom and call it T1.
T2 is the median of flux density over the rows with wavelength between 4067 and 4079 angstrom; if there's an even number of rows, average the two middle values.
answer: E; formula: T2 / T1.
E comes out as 1.05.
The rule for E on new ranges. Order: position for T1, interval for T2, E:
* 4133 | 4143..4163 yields 0.98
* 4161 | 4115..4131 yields 1.09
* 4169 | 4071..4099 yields 1.10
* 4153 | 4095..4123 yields 1.14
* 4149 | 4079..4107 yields 1.13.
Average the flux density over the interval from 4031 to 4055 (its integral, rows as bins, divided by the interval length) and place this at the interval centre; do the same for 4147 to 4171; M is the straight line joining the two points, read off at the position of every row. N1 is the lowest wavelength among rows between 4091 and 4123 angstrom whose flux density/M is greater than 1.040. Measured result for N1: 4093 angstrom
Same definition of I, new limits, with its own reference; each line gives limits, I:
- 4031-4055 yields 4045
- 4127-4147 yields 4145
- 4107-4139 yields 4133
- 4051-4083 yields 4053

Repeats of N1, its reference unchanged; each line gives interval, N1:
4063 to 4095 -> 4073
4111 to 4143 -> 4113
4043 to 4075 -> 4073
